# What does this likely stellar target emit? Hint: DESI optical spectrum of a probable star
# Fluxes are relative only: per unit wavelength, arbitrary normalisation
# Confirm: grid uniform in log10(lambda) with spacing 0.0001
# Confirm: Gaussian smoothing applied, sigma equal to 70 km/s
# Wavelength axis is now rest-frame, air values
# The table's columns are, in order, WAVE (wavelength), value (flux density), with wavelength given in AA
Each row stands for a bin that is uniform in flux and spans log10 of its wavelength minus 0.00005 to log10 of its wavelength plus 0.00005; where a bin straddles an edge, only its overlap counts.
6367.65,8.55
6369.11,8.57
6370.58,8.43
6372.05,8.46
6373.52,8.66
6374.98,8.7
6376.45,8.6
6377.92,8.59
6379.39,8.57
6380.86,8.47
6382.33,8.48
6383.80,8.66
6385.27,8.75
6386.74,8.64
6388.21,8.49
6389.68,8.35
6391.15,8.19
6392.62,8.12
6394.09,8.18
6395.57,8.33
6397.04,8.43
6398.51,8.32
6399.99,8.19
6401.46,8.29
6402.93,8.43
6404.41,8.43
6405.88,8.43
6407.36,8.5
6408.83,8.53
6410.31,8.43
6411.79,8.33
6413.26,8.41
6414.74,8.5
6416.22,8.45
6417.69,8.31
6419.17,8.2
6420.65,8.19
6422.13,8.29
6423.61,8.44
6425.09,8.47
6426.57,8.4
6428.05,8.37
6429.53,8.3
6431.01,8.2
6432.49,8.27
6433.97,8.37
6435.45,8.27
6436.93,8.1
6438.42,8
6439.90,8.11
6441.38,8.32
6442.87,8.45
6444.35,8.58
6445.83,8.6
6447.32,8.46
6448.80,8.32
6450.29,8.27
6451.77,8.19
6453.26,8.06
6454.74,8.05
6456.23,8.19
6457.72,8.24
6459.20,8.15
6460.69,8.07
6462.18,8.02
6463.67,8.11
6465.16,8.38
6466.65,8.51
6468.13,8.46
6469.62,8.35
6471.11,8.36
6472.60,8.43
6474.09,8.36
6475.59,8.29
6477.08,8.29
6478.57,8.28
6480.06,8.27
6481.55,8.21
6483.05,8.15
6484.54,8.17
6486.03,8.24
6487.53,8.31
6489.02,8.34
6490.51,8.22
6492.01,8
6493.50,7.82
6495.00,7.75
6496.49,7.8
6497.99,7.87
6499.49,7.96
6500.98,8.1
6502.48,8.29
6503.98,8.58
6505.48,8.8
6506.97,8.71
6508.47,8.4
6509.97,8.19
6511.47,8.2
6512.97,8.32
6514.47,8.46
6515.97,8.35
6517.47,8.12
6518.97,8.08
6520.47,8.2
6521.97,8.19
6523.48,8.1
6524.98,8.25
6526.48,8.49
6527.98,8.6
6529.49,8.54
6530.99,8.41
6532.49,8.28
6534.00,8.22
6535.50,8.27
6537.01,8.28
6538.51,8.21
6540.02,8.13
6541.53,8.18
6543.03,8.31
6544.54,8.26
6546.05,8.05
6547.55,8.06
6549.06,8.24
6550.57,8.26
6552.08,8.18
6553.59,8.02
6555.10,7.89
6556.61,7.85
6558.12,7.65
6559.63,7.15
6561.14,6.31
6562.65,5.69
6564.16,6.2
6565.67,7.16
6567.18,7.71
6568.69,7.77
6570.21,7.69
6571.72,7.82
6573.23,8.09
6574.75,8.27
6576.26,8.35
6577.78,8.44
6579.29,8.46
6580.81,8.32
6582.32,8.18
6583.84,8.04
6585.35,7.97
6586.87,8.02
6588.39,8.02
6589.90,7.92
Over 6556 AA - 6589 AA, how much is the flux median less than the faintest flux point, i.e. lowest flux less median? -2.22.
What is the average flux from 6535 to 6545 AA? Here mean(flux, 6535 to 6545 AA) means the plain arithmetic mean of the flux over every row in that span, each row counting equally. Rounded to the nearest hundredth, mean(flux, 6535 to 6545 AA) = 8.23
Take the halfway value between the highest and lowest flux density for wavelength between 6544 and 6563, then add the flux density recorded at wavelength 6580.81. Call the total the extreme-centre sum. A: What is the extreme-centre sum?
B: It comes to 15.3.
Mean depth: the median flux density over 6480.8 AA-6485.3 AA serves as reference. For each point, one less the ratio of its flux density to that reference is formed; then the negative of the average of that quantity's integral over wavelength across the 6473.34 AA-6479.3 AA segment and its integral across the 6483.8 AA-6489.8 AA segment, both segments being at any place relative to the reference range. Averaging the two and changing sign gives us 0.084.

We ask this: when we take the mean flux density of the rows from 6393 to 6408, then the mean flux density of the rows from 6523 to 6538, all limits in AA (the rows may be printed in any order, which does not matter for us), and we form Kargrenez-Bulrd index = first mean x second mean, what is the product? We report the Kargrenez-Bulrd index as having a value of 69.7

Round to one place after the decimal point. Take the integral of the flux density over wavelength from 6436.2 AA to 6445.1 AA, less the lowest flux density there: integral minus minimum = 65.5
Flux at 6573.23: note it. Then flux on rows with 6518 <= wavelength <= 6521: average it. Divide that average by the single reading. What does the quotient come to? 1.01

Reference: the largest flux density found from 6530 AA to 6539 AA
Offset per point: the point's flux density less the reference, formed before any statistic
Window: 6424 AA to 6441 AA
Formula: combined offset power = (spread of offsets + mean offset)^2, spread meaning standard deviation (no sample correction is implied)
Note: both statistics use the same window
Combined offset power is 0.000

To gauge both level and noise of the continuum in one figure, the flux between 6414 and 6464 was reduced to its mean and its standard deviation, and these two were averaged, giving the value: 4.22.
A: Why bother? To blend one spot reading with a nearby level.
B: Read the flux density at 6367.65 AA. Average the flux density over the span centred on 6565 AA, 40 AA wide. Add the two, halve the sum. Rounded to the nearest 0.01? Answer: 8.16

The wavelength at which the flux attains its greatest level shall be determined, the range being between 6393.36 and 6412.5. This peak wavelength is 6408.83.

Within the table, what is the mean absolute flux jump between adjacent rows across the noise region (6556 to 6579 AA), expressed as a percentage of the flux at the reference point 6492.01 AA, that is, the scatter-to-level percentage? 4.5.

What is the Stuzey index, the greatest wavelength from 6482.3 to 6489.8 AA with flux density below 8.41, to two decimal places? 6489.02 AA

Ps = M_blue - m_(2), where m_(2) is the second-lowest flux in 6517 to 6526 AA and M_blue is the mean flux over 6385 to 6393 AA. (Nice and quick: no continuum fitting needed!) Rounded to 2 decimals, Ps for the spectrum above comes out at 0.32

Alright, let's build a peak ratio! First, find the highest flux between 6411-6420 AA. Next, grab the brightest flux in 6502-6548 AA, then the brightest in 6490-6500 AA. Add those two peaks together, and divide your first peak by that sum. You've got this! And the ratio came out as 0.499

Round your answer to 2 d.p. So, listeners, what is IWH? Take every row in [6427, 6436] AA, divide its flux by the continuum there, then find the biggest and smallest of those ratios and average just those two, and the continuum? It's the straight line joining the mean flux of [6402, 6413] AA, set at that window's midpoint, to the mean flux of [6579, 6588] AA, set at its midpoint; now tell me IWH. 0.99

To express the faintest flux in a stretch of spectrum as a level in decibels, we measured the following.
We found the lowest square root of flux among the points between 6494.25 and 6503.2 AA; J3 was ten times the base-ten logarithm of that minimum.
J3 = 4.45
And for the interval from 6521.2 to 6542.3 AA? 4.54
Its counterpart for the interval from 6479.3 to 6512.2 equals 4.45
